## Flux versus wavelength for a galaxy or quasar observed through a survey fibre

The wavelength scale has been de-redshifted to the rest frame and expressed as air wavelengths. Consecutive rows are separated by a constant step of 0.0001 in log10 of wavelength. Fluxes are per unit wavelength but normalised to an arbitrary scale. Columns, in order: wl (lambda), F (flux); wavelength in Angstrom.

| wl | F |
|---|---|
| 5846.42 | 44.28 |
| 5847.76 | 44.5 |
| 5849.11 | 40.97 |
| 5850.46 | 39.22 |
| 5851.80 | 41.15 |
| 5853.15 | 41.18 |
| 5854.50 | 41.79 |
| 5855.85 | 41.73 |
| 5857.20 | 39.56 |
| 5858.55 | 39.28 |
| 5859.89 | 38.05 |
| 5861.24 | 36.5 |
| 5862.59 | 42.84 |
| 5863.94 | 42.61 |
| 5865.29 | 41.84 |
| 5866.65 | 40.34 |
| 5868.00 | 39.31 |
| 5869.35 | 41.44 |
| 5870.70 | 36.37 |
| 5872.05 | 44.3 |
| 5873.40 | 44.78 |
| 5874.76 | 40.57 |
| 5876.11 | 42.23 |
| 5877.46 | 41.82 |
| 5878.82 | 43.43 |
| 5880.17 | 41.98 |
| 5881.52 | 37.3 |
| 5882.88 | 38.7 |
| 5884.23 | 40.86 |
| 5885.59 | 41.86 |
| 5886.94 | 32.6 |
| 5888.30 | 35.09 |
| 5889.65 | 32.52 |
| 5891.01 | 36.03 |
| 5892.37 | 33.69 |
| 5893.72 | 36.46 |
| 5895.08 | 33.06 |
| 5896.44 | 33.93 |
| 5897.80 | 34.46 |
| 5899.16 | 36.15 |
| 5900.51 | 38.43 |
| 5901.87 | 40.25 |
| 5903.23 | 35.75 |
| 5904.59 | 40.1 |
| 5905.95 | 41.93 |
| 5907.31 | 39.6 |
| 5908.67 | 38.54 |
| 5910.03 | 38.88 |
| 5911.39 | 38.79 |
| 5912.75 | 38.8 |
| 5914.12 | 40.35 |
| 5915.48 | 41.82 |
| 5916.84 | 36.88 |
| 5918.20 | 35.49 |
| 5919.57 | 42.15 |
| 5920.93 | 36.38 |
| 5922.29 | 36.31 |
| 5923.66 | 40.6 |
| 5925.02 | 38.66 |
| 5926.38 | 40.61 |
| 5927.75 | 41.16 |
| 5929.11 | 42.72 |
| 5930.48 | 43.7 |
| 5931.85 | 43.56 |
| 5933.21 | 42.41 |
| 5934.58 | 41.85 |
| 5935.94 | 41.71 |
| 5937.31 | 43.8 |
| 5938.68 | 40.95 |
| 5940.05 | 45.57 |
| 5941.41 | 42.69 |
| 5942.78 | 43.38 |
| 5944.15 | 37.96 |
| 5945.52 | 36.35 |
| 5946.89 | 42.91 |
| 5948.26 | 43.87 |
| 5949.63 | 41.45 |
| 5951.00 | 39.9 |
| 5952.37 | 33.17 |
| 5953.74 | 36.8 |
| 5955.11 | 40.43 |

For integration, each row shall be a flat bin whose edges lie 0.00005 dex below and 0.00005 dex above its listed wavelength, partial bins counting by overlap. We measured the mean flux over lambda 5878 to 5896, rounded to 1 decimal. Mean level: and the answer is 37.2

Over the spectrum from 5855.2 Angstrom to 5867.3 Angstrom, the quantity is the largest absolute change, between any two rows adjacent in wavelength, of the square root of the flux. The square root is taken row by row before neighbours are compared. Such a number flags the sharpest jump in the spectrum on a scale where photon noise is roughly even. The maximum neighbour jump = 0.50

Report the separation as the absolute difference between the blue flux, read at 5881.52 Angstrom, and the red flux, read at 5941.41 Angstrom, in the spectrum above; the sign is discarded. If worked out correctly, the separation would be 5.4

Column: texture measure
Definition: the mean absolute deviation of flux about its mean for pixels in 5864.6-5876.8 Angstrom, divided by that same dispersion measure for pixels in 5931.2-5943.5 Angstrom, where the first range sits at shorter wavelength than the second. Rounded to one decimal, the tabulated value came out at 1.7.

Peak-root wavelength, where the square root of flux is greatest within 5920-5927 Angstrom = 5926.38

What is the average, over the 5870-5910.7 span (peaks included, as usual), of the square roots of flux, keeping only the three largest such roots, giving 6.65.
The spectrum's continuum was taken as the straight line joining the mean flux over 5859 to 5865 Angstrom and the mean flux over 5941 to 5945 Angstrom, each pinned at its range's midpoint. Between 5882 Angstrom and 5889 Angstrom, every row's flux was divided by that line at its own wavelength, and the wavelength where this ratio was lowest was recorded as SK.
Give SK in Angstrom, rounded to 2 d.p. 5886.94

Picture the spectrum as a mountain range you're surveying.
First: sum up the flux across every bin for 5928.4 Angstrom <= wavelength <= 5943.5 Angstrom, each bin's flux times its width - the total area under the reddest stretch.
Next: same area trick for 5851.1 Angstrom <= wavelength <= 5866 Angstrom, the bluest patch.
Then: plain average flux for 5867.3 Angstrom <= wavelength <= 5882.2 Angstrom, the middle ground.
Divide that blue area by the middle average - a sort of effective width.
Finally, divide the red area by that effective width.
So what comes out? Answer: 44.2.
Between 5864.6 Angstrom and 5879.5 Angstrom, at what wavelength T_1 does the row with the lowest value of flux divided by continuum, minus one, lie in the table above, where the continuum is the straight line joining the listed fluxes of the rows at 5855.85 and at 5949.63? 5870.70 Angstrom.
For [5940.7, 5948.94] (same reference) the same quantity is 5945.52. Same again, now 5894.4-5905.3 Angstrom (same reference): 5895.08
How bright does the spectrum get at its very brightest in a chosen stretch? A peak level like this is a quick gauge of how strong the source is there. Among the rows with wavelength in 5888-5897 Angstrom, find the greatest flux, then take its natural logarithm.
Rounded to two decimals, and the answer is 3.60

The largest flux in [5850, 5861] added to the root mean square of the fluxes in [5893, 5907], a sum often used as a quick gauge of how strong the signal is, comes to 79.0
